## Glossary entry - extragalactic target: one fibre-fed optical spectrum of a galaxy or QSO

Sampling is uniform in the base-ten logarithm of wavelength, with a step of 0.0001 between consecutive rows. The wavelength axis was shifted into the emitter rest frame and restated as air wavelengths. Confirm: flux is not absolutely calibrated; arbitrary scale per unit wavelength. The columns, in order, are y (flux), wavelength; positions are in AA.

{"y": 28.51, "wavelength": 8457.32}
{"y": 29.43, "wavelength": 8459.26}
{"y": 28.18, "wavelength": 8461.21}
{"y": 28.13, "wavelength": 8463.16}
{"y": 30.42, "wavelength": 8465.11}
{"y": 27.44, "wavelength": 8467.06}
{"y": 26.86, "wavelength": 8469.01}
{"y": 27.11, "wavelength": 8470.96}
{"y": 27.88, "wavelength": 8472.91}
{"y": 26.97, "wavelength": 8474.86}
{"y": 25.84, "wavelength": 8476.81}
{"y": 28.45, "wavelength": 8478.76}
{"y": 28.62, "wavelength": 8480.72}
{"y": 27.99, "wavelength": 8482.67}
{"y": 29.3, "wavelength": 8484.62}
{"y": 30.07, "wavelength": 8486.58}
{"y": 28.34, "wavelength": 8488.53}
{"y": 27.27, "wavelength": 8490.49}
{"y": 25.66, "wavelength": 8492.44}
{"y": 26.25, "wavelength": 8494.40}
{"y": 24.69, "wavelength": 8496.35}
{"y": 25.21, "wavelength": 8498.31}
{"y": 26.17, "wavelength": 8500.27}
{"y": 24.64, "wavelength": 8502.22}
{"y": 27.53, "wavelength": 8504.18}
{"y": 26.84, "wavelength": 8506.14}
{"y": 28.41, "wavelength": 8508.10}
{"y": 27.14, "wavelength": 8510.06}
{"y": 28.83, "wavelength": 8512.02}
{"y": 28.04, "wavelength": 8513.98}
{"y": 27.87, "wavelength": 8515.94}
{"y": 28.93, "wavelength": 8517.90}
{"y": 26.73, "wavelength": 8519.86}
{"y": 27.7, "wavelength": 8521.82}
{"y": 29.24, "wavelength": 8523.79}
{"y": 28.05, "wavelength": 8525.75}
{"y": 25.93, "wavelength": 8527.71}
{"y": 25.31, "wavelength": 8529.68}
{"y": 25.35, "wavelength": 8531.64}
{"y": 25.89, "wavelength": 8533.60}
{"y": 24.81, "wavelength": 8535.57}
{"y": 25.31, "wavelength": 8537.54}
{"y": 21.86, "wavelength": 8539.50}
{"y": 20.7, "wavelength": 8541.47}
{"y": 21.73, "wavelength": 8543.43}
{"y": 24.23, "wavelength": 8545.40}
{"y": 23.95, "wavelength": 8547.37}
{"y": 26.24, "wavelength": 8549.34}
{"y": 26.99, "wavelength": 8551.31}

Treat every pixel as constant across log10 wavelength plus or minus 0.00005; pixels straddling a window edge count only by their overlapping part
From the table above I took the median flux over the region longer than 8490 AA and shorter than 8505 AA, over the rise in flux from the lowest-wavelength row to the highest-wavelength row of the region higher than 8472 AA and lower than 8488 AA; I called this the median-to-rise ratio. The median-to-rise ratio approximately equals 12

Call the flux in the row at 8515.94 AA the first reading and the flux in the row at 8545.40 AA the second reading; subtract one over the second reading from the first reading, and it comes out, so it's 27.8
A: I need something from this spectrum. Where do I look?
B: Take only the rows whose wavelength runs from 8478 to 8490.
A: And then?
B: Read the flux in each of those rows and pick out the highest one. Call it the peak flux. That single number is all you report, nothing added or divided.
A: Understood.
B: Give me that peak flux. 30.07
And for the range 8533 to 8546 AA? 25.89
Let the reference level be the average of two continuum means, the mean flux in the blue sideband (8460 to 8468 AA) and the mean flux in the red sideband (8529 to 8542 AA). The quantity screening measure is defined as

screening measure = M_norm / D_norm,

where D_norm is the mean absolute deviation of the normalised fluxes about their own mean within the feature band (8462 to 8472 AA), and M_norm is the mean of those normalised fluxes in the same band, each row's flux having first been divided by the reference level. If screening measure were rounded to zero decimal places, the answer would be 27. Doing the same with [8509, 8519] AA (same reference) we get 49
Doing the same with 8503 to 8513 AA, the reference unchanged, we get 40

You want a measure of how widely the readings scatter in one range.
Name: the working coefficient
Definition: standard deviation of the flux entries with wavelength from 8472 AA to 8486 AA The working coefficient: 1.1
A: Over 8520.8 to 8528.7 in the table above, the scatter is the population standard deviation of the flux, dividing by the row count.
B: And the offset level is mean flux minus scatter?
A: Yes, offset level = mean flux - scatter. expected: 26.5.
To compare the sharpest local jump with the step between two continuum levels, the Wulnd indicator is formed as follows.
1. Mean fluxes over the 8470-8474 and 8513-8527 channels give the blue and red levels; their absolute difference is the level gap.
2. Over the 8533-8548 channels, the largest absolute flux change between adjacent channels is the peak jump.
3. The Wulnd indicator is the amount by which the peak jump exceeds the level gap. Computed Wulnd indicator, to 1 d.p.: 2.9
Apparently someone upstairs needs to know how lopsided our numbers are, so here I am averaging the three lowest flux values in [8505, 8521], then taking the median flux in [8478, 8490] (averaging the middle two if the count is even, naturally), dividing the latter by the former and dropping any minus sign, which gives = 1.06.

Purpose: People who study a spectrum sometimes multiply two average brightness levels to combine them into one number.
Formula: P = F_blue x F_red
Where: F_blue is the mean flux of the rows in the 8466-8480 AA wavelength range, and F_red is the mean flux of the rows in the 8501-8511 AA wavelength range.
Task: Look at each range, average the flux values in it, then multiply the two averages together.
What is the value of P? 733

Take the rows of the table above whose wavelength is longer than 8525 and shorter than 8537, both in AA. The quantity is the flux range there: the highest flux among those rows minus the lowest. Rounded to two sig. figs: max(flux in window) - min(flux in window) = 3.2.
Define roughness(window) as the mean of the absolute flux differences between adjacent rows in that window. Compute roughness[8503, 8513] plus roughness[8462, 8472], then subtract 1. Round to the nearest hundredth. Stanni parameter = 1.83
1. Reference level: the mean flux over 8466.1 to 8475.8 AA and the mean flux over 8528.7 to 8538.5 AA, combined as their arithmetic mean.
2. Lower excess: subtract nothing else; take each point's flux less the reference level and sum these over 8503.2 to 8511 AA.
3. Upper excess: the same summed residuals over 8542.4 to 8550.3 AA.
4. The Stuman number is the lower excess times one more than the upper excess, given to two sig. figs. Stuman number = -38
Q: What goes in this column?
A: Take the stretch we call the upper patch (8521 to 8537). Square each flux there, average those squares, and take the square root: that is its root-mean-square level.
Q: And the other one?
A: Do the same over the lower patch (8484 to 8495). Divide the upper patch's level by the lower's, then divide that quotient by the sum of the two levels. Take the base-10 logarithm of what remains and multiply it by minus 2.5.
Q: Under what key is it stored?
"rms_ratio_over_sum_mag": 4.39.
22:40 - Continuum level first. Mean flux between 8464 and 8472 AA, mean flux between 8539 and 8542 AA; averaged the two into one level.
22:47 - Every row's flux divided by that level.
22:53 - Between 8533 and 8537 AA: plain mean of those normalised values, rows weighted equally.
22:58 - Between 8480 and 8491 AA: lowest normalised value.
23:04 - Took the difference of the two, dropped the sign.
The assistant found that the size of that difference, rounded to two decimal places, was 0.08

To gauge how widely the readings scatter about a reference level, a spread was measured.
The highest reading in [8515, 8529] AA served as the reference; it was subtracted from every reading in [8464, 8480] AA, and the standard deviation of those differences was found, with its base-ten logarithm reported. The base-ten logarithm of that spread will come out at 0.1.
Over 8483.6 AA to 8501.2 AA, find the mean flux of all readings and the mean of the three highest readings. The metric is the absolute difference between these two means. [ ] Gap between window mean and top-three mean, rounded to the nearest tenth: 2.2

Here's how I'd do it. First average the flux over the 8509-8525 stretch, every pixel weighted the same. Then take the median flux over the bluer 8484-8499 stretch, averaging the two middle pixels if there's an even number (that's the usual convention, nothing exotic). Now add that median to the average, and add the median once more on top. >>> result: 81.6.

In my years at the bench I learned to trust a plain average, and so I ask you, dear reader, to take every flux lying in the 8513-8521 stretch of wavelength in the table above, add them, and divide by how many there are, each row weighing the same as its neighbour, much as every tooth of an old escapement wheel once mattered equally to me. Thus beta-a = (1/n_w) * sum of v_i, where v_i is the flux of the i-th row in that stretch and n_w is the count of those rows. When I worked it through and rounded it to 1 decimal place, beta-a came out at 27.9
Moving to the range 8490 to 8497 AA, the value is 26.0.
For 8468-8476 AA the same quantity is 27.2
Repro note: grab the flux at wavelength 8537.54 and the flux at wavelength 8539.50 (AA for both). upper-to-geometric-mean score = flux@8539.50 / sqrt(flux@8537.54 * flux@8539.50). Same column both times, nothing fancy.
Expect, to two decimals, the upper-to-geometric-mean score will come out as 0.93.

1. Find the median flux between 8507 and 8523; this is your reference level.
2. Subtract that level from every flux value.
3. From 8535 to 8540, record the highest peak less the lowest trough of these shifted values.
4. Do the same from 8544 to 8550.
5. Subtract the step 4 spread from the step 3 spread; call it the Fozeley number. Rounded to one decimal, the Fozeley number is 1.2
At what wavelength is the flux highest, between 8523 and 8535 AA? 8523.79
